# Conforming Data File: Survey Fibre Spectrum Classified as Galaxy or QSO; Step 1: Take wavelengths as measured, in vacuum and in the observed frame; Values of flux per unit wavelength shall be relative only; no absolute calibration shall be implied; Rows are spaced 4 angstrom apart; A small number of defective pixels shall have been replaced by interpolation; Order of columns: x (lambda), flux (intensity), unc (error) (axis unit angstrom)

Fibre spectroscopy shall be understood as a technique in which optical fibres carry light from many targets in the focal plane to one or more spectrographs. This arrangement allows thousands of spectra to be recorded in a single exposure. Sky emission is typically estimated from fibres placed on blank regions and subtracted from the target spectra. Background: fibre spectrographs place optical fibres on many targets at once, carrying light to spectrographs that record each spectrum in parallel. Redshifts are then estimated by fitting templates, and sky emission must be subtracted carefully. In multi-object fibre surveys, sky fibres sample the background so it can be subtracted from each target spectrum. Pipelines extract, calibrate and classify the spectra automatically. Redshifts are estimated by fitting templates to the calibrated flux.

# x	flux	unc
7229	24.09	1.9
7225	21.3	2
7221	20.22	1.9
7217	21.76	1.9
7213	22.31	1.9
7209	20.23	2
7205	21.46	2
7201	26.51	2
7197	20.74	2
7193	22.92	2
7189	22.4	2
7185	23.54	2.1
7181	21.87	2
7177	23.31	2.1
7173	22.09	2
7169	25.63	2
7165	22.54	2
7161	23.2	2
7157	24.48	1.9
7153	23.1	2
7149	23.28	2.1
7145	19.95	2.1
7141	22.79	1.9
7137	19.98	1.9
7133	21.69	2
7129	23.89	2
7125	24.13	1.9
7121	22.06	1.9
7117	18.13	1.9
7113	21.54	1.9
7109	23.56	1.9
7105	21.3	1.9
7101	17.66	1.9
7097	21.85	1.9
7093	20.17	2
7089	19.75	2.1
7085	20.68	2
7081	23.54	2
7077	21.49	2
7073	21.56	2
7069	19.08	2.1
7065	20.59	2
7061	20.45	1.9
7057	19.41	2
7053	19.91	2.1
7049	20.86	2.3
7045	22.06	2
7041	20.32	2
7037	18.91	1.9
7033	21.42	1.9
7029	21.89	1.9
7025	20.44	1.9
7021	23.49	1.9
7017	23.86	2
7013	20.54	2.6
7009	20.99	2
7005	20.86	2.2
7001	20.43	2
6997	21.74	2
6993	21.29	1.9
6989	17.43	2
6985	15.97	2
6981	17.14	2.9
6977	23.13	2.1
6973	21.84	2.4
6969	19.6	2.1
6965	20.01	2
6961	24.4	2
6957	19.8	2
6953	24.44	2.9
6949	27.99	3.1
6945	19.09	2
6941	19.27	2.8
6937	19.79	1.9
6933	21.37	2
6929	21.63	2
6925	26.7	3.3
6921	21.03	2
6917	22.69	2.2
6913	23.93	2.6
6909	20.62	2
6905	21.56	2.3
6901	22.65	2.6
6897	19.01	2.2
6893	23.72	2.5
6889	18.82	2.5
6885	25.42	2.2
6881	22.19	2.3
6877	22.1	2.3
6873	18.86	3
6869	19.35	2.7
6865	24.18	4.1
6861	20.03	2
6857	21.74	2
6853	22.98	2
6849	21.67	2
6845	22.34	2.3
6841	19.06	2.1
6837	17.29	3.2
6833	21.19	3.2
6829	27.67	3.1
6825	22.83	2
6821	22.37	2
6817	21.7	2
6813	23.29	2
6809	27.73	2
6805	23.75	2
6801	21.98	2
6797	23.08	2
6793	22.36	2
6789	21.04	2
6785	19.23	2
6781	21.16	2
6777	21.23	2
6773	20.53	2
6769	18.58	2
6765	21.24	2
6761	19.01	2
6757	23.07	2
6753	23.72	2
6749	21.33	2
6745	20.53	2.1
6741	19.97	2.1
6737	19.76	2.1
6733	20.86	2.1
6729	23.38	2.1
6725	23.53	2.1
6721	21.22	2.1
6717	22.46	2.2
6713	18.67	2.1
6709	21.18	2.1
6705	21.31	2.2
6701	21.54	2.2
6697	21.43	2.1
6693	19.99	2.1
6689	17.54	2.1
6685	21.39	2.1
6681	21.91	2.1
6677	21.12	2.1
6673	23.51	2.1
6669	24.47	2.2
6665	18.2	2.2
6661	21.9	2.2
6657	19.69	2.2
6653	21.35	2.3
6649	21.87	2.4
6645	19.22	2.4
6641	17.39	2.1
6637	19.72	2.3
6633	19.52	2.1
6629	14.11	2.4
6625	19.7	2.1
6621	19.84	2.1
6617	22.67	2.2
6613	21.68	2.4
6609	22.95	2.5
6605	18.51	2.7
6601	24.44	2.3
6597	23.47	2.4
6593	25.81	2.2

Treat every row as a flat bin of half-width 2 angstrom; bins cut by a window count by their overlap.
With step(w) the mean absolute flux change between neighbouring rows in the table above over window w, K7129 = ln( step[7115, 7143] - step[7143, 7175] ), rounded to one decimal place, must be -1.4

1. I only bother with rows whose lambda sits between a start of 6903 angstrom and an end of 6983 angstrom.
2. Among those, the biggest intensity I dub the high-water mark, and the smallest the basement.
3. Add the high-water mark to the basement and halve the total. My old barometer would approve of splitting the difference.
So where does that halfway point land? 22.6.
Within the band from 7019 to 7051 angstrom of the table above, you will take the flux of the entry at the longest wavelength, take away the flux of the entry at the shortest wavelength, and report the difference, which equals -2.6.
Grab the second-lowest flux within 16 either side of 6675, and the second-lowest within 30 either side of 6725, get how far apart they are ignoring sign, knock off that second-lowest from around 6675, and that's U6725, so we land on -16.6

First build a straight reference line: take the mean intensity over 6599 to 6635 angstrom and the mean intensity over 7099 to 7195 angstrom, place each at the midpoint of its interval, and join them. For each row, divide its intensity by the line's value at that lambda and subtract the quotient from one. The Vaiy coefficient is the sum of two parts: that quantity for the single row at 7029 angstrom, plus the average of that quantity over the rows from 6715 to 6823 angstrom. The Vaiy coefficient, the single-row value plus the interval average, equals -0.042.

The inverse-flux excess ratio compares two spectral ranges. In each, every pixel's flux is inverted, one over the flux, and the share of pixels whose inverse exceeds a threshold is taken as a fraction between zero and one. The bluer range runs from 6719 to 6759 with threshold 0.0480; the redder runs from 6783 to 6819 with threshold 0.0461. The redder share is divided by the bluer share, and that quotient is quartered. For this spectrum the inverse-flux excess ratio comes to 0.19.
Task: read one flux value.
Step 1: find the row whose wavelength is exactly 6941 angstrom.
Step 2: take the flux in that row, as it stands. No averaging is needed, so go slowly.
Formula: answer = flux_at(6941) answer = 19.27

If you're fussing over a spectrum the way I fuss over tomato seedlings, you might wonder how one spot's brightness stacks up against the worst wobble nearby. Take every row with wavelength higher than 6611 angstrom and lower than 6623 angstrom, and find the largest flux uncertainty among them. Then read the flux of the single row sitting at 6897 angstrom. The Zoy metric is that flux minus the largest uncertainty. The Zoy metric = 17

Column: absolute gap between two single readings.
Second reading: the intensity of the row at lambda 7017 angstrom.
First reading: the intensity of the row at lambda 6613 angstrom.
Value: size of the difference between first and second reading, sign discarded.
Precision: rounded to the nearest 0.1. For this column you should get 2.2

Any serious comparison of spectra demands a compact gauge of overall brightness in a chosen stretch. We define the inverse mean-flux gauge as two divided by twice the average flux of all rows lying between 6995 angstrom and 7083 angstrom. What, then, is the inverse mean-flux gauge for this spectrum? 0.0474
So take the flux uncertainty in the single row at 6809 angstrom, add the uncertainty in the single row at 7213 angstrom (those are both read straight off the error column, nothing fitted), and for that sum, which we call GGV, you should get 3.90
